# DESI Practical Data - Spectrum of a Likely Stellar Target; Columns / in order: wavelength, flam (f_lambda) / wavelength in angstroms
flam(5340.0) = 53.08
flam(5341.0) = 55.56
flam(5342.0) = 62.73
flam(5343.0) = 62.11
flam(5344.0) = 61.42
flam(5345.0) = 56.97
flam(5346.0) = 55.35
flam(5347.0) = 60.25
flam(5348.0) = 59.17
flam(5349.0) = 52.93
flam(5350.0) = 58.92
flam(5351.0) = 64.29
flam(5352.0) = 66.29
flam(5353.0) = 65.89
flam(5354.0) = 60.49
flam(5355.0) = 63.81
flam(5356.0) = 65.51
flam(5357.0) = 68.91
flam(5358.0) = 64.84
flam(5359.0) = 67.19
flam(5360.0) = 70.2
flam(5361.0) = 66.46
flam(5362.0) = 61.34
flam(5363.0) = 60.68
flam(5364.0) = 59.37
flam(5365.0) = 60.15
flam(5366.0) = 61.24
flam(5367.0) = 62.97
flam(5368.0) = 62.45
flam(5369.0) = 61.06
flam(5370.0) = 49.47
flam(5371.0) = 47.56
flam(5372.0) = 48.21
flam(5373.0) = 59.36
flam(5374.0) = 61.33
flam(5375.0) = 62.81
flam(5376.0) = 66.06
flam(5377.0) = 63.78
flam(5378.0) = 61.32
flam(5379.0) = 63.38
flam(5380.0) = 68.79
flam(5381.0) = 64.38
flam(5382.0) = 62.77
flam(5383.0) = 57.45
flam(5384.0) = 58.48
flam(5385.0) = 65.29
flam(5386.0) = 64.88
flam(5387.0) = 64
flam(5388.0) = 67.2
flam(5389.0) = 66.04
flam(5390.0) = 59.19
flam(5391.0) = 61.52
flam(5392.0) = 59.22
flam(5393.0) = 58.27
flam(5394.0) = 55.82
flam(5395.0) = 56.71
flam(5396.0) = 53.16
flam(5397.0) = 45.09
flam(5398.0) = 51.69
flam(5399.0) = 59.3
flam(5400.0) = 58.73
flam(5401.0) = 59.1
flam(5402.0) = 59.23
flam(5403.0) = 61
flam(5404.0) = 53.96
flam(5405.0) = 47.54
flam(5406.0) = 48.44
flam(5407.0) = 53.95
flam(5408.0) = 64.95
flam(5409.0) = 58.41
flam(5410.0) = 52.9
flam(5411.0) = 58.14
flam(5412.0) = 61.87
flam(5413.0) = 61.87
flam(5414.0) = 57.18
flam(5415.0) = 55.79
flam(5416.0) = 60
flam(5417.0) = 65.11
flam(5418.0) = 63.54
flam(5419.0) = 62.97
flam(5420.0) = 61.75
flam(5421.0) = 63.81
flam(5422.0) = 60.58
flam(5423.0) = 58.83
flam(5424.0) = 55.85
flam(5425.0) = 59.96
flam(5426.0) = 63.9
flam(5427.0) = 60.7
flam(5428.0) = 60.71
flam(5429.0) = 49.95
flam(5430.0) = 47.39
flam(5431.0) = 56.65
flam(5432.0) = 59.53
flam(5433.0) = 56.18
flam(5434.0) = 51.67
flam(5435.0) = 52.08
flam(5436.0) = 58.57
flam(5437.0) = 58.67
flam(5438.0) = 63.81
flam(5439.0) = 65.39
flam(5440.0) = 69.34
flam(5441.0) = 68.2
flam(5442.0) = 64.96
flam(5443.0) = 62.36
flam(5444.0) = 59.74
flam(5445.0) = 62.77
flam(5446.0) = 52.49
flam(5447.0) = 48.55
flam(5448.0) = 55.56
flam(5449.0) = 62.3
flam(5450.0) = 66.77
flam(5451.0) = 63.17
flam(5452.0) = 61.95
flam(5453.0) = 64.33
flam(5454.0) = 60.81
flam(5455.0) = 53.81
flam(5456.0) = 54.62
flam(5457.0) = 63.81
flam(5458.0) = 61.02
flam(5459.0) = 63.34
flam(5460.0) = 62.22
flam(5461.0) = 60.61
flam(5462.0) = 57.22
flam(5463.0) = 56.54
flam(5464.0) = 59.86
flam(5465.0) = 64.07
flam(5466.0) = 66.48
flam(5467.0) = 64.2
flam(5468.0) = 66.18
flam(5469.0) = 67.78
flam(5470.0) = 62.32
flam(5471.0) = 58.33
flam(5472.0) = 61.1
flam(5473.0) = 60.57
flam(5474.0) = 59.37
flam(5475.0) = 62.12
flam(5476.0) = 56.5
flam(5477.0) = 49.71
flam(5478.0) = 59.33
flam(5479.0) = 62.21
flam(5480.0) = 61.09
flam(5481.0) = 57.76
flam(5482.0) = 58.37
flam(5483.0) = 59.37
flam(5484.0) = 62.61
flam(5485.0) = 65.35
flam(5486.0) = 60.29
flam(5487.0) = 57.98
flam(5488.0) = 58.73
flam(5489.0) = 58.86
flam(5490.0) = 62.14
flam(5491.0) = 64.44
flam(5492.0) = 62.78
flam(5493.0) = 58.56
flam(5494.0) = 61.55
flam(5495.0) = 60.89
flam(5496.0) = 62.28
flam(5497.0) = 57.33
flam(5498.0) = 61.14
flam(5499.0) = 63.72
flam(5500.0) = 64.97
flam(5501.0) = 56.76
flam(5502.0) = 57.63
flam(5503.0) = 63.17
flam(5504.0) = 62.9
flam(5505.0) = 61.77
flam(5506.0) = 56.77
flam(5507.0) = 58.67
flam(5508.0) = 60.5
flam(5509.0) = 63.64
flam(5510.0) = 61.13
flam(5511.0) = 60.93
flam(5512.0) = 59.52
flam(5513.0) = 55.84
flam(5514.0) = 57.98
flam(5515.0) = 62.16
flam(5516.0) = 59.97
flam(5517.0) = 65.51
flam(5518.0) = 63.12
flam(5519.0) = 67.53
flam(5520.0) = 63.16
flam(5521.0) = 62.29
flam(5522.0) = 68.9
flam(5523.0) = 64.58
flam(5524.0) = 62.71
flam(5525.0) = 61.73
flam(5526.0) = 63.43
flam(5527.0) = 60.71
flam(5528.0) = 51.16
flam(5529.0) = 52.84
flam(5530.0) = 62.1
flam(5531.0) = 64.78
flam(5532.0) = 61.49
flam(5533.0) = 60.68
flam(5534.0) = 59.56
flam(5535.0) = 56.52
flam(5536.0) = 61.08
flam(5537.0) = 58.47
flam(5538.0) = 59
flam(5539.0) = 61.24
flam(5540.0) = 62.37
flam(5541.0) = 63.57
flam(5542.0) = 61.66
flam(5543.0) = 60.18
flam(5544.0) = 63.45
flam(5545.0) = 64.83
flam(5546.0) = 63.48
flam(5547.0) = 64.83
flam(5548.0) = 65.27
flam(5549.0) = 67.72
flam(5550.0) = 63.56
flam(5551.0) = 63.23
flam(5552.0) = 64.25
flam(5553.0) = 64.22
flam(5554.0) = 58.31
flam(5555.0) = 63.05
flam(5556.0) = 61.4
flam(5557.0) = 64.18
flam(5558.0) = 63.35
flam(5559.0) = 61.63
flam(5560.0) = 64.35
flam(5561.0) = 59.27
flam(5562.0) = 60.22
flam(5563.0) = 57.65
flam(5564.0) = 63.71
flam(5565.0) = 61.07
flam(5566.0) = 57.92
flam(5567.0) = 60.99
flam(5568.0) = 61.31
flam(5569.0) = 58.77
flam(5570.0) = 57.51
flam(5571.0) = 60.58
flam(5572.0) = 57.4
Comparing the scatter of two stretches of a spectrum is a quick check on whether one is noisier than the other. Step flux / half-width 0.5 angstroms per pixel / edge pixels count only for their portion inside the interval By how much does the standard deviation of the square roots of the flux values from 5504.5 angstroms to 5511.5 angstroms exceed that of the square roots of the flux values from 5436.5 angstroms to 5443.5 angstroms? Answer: -0.08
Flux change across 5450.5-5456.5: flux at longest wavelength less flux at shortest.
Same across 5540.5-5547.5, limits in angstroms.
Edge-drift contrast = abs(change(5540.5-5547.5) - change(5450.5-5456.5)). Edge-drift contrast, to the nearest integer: 10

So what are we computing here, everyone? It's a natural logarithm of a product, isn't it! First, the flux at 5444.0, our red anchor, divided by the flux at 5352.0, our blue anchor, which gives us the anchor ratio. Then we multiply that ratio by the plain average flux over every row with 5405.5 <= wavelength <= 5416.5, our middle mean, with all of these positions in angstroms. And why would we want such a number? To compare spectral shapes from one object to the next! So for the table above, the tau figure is 3.95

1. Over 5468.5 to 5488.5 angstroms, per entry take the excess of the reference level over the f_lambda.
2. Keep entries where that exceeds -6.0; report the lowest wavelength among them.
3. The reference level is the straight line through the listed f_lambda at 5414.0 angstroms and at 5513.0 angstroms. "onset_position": 5470.0 angstroms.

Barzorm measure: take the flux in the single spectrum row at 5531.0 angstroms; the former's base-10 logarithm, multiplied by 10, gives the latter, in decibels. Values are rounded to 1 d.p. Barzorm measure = 18.1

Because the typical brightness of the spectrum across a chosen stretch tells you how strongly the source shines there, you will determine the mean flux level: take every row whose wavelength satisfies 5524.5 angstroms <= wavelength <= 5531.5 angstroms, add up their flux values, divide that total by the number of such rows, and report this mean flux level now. 60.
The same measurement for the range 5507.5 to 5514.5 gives 60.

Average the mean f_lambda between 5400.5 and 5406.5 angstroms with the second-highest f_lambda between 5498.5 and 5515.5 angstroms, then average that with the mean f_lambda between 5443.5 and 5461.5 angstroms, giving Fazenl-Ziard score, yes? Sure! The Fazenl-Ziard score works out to 59.6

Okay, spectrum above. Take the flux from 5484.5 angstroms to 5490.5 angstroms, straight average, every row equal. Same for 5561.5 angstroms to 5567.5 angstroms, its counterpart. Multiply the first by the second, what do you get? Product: 3649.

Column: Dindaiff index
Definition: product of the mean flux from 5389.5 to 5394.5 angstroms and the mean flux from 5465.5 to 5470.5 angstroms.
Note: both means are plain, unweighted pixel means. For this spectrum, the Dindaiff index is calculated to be 3845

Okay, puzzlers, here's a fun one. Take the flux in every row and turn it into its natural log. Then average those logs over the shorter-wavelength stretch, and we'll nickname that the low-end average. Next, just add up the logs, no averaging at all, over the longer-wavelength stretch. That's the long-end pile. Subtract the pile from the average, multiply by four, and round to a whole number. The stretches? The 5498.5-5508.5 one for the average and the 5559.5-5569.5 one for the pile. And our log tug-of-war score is -148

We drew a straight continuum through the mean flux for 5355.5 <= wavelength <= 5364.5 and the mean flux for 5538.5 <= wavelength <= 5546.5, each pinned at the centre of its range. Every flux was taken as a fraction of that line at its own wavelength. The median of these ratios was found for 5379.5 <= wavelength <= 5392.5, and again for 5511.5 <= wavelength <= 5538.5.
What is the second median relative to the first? 0.99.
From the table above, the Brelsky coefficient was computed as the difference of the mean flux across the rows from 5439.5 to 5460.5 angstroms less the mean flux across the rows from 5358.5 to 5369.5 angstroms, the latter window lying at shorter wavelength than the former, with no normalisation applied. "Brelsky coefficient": -2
